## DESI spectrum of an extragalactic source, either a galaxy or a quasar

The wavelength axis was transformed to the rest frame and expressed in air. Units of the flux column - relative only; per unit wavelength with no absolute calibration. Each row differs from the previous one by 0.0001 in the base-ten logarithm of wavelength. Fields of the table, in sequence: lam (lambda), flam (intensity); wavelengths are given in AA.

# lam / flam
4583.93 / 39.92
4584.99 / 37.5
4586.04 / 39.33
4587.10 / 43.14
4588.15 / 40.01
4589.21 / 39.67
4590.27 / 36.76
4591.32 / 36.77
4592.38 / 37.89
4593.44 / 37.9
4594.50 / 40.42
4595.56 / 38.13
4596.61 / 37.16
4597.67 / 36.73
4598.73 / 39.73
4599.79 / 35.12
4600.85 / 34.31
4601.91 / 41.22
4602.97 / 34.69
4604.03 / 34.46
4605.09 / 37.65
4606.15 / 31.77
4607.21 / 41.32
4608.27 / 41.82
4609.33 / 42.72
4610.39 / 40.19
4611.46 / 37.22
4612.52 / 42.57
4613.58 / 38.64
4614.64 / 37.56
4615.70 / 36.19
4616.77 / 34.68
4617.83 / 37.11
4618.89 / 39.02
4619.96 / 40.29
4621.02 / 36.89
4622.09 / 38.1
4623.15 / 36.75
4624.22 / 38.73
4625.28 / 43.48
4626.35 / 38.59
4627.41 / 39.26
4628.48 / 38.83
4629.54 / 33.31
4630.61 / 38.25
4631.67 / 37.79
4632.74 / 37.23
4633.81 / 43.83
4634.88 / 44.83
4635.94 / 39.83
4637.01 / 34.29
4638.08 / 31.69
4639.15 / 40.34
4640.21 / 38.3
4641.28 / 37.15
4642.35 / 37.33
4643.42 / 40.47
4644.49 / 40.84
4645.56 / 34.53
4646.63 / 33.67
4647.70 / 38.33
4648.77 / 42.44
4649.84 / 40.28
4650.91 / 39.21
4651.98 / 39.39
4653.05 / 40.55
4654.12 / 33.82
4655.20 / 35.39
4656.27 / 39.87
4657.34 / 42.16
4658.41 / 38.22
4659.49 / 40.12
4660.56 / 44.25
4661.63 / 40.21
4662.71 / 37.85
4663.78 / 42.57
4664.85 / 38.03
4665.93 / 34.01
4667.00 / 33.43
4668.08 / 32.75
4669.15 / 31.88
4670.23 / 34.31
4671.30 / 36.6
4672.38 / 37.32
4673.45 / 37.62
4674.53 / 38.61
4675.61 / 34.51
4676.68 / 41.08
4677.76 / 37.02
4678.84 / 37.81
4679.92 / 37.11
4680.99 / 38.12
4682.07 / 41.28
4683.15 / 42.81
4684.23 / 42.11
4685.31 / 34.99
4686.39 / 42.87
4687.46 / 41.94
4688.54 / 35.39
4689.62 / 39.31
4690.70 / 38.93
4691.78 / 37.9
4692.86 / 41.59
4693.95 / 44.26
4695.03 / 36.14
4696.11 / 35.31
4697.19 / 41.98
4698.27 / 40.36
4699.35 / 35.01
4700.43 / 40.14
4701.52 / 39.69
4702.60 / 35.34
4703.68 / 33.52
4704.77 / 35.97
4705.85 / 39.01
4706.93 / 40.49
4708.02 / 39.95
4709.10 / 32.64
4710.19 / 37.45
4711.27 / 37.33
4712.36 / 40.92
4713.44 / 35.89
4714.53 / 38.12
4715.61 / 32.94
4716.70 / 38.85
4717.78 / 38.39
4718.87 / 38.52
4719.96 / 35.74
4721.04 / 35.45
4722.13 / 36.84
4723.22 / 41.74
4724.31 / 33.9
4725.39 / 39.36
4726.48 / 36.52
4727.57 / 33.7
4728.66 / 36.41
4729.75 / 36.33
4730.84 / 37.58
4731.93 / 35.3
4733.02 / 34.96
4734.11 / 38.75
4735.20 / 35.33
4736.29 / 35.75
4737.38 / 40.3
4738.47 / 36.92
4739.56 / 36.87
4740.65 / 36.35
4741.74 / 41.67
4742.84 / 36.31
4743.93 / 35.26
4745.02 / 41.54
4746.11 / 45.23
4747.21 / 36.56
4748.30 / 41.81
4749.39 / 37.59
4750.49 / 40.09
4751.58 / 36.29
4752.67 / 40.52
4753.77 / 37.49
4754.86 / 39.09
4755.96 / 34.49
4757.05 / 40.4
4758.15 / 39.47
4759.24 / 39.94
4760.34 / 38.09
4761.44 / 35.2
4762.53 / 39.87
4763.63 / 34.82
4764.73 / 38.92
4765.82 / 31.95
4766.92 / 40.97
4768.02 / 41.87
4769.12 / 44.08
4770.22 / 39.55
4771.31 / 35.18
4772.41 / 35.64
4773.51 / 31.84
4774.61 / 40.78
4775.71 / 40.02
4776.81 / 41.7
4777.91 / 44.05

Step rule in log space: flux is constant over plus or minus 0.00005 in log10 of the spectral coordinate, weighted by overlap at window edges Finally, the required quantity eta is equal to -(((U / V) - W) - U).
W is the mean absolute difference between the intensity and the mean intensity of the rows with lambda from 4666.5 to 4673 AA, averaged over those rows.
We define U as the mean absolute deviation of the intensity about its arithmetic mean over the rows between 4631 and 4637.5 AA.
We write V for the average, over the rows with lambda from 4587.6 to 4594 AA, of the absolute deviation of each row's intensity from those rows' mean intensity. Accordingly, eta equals 2.1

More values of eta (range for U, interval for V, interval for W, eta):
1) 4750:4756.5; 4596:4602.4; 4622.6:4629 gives 2.4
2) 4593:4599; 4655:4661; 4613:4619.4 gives 1.8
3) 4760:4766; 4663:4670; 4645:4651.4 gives 4.4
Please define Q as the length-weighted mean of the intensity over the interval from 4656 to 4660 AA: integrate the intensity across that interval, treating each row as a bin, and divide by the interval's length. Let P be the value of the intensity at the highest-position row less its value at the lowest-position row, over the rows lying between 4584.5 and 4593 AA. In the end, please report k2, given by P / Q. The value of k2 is 0.010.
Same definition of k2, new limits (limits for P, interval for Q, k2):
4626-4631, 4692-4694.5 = -0.008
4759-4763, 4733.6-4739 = -0.002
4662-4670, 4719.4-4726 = -0.161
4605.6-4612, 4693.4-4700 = 0.140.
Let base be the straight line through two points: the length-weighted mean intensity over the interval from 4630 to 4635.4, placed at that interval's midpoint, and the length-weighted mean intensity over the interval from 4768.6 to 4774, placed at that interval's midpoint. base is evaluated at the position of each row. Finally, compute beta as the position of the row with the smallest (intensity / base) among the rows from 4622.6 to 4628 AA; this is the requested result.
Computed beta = 4623.15 AA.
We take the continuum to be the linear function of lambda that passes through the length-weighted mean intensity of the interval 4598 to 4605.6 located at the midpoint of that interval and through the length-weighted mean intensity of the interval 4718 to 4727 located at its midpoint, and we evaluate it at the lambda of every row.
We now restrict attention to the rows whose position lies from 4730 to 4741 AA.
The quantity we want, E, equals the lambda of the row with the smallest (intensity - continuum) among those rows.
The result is 4733.02 AA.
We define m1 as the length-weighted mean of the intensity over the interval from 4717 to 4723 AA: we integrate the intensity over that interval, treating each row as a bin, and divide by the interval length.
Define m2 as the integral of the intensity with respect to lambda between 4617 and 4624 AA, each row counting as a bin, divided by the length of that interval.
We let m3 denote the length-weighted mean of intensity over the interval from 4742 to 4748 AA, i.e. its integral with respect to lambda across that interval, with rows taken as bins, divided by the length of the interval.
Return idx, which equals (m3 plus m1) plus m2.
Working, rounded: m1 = 37.32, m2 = 38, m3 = 39.2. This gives 114.4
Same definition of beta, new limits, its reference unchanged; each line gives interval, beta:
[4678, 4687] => 4685.31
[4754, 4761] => 4755.96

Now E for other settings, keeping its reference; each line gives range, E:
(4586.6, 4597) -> 4590.27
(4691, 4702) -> 4699.35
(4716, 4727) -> 4724.31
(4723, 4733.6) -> 4727.57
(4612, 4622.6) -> 4616.77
